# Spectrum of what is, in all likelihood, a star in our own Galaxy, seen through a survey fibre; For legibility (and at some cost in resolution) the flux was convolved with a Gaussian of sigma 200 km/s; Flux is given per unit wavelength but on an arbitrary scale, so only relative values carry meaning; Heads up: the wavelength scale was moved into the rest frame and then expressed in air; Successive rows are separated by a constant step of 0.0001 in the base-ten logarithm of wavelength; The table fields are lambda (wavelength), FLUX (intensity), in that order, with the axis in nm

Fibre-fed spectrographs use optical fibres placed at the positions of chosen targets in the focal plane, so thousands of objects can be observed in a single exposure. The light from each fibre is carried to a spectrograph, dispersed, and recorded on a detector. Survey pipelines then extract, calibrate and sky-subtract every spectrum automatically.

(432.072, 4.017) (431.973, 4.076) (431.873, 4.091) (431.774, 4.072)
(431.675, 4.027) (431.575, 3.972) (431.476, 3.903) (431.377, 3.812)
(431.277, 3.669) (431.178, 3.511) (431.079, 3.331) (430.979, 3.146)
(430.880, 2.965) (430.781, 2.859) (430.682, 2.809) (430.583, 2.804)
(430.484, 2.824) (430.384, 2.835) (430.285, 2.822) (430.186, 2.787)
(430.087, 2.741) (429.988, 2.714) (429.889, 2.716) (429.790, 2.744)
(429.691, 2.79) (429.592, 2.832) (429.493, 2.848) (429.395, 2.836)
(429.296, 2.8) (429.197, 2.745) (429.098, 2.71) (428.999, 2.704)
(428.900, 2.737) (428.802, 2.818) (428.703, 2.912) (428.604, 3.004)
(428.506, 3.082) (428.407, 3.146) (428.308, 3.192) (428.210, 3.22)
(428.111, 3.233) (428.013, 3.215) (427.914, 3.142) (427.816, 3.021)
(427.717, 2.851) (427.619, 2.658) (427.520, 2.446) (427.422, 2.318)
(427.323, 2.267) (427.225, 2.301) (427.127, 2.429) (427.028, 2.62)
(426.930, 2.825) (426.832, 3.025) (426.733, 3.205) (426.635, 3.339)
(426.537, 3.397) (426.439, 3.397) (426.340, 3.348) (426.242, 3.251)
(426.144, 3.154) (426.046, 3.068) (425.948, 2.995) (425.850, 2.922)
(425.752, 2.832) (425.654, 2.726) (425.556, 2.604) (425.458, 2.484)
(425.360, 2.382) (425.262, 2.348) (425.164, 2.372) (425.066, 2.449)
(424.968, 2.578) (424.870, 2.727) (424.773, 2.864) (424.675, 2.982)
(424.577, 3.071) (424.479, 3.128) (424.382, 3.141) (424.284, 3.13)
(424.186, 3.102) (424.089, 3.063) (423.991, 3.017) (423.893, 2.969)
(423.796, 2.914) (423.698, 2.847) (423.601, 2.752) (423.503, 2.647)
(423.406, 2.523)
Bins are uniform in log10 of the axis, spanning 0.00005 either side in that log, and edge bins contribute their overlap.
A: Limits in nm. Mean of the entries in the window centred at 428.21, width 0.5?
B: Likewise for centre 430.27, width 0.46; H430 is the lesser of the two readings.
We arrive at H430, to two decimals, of 2.80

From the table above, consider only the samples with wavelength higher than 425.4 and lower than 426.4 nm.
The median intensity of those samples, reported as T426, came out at 2.96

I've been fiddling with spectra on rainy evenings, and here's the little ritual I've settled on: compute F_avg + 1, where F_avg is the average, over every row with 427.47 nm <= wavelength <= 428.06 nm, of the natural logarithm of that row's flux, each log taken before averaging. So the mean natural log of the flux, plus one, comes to 2.06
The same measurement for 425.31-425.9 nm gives 1.98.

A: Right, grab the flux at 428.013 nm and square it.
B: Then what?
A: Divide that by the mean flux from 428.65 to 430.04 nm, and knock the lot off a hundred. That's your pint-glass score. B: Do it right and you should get 96.3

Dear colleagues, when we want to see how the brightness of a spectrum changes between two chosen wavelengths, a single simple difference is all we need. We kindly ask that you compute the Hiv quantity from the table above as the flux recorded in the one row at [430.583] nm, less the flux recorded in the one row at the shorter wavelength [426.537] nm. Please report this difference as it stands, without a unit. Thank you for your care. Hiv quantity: -0.6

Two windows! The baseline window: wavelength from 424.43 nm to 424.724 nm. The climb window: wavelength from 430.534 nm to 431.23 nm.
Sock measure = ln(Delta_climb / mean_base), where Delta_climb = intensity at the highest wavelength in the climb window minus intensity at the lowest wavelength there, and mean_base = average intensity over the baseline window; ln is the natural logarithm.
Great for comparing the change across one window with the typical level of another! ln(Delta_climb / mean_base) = -1.5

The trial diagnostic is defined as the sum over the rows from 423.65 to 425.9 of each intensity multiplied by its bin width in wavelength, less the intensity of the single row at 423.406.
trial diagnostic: 3.8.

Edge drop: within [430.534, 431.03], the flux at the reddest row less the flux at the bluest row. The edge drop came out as 0.34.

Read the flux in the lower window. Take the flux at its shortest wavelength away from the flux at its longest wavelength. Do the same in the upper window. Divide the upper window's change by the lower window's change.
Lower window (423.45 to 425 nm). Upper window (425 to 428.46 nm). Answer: -10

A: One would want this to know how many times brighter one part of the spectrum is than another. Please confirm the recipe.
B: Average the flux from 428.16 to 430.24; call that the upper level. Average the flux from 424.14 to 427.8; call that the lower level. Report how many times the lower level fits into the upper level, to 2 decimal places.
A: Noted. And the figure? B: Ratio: 1.01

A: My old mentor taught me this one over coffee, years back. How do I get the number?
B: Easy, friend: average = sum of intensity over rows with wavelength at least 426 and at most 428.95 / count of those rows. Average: 2.95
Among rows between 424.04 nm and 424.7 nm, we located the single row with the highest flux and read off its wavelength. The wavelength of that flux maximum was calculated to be 424.382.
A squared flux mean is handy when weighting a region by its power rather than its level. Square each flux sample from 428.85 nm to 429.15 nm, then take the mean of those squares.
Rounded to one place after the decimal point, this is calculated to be 7.4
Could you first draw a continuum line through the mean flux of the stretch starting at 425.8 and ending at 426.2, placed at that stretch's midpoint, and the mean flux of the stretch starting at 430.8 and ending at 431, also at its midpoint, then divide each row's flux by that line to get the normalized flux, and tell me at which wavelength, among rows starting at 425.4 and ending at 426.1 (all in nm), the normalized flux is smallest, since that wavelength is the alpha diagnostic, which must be 425.458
